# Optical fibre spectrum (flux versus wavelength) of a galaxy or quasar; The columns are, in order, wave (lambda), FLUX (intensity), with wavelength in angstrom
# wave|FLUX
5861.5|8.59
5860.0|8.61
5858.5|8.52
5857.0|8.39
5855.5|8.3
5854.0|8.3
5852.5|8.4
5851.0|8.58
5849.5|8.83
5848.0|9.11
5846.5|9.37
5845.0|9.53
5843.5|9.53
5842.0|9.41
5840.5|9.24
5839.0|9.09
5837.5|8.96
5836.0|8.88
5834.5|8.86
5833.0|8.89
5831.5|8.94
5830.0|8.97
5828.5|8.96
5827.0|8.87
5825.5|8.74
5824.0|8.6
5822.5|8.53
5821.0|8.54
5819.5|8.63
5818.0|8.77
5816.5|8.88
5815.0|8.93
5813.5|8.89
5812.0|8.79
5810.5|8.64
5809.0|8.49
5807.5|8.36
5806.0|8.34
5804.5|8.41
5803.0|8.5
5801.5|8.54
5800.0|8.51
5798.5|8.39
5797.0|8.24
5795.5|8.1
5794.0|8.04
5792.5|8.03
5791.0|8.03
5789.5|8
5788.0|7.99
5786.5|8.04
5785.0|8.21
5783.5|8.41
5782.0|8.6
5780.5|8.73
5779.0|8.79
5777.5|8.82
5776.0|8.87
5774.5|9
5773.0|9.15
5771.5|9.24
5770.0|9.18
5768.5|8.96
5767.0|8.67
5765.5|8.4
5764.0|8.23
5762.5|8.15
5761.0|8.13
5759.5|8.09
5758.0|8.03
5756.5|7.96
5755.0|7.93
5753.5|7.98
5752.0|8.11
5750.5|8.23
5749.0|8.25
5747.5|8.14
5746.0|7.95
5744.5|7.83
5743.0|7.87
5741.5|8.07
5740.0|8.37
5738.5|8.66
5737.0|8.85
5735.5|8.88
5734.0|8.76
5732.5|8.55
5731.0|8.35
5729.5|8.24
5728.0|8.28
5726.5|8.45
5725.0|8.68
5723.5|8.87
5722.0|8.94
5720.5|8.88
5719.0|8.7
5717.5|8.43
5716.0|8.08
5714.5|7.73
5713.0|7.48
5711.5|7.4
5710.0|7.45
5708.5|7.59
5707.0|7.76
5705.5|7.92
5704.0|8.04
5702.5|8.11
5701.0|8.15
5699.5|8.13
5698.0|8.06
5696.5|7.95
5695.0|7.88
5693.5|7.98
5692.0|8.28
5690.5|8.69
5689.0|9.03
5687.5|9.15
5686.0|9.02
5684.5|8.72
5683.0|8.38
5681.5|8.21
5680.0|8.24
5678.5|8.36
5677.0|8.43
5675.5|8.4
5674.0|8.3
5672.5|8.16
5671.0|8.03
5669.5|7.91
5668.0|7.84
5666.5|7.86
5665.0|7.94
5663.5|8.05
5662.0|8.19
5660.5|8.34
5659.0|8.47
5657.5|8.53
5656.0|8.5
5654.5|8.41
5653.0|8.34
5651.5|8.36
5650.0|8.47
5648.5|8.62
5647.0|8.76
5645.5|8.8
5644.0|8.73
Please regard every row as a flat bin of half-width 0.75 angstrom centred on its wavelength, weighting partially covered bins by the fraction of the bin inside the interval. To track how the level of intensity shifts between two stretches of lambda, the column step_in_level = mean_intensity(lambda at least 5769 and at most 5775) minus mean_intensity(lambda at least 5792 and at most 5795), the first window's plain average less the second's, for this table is 1.1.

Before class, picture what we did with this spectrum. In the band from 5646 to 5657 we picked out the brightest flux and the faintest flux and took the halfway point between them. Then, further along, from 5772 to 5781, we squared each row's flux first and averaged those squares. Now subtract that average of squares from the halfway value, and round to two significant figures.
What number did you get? -71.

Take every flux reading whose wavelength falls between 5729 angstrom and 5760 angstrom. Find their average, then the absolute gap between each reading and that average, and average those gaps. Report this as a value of 0.26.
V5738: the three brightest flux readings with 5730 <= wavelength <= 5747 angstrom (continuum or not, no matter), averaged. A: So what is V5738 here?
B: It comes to 8.83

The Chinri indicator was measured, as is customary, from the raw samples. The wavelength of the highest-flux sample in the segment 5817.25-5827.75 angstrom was 5827.0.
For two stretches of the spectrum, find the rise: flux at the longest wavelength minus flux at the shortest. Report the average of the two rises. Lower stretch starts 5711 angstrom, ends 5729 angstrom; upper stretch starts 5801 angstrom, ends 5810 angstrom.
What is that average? 0.4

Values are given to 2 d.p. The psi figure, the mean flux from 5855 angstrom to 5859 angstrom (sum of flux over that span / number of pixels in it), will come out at 8.40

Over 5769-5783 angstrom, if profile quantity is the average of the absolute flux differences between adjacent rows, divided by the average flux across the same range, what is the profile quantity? 0.0098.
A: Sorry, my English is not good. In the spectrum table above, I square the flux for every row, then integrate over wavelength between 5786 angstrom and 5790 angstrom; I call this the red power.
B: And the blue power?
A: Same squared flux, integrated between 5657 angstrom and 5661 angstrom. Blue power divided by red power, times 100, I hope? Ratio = 111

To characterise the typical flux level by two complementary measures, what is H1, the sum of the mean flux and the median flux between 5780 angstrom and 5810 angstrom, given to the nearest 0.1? 16.6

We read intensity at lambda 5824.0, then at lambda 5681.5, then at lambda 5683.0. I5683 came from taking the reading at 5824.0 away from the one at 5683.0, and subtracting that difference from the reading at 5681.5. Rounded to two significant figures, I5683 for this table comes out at 8.4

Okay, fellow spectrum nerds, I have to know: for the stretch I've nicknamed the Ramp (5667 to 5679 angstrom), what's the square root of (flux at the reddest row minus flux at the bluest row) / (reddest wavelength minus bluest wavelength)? 0.22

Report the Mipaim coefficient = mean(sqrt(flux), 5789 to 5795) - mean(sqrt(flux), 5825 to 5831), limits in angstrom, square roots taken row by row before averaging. -0.15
